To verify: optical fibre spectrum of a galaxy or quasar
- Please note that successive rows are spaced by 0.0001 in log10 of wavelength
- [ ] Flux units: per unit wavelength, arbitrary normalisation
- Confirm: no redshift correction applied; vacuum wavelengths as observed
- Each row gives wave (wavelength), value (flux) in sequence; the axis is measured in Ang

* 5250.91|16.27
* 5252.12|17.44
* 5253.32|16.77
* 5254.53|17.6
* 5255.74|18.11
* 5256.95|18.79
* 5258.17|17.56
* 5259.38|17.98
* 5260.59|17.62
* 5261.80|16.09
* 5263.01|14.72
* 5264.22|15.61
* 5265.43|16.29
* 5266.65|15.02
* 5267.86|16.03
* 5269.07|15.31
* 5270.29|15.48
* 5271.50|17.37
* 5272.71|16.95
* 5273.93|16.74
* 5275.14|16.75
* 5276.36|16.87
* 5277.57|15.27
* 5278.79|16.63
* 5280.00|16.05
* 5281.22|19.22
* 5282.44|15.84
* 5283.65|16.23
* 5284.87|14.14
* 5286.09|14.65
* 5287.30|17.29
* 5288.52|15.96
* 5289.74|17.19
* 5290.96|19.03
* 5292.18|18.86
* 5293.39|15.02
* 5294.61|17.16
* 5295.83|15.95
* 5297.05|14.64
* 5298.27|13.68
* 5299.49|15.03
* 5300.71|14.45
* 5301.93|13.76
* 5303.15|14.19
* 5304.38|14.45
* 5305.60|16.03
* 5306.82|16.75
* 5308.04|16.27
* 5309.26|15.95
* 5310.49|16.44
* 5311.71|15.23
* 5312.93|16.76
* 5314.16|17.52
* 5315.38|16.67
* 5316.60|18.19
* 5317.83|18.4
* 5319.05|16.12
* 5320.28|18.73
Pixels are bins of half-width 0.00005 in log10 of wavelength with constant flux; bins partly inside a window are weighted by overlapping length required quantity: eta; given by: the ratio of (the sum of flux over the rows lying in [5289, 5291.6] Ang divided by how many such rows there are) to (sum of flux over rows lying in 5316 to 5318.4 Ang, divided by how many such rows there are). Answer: 0.99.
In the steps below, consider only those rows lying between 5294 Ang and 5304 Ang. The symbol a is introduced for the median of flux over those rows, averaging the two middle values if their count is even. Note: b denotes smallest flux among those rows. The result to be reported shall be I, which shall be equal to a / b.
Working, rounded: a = 14.5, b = 13.68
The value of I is 1.06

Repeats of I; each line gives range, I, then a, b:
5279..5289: 1.13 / 16.0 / 14.14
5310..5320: 1.10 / 16.7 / 15.23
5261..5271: 1.06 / 15.5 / 14.72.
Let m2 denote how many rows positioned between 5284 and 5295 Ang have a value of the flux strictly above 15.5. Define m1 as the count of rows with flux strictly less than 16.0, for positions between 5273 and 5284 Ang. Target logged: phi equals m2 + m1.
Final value 8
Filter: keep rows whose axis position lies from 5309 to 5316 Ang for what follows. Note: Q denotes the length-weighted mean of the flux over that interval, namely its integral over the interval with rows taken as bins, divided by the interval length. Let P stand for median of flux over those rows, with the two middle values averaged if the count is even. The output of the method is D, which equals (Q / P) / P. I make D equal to 0.060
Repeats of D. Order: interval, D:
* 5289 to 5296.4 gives 0.058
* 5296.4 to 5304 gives 0.070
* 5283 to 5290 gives 0.061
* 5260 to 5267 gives 0.063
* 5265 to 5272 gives 0.064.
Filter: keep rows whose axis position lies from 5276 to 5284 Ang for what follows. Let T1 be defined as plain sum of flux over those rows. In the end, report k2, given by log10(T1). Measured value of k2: 2.065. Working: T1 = 116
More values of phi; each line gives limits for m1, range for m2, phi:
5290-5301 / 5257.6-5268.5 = 13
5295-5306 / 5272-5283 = 16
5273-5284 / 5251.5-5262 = 11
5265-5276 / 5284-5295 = 9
